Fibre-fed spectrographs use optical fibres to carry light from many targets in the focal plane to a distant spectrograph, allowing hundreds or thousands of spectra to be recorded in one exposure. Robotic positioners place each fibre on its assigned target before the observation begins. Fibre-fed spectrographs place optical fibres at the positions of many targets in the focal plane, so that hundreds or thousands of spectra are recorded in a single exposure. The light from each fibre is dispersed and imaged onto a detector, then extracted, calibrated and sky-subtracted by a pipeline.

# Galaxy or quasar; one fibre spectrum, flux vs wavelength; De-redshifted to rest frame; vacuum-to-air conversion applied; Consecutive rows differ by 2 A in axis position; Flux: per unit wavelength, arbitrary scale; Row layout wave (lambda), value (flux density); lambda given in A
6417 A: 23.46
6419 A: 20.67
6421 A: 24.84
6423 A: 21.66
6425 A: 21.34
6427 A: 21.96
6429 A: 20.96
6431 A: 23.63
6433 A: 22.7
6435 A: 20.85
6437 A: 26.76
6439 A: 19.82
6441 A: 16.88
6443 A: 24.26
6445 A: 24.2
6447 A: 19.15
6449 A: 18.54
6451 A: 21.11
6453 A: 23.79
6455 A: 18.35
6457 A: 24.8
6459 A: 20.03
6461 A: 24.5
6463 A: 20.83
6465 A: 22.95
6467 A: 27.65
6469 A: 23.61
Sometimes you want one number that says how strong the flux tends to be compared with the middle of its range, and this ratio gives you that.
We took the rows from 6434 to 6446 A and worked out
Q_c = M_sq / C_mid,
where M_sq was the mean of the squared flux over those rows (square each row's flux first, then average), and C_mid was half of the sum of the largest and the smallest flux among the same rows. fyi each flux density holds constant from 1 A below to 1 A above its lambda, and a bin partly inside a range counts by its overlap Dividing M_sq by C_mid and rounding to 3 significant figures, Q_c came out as 22.9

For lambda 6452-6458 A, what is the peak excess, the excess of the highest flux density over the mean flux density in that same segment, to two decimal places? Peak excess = 2.49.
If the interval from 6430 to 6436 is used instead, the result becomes 1.24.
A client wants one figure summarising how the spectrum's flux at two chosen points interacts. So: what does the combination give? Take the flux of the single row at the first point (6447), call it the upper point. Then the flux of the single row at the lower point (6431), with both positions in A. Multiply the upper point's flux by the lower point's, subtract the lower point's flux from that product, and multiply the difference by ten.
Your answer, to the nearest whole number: 4289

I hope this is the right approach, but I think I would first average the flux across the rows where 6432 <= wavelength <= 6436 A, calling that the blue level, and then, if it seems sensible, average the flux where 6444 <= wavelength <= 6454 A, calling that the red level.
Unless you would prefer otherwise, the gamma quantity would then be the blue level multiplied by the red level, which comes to 465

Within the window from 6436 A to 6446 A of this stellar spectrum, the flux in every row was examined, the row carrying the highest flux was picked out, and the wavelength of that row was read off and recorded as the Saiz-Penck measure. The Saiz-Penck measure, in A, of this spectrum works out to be 6437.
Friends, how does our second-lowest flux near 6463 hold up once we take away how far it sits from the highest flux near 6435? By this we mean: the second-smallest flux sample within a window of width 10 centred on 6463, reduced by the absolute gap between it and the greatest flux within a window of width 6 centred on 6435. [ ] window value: 14.9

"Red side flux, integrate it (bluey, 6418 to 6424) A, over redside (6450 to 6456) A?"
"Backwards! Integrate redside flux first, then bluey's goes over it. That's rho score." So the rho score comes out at 1.06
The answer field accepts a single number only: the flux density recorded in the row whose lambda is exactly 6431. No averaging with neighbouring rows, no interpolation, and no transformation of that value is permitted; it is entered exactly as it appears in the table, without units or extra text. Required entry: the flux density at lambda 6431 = 23.63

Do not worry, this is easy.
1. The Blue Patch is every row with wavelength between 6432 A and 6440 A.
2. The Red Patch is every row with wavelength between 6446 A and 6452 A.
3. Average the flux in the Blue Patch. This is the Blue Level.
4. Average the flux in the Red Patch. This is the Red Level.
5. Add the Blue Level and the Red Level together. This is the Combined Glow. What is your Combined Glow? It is 42.1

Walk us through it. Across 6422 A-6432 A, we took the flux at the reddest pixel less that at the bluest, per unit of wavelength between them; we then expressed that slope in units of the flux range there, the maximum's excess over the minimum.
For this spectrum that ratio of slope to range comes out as 0.092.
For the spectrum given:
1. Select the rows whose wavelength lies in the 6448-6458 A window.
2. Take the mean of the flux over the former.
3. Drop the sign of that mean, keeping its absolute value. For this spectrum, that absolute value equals 21.3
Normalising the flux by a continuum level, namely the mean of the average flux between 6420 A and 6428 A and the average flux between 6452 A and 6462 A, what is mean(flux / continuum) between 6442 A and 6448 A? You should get 1.007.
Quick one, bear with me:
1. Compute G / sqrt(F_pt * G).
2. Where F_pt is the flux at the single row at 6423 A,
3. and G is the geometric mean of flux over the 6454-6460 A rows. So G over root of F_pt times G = 0.98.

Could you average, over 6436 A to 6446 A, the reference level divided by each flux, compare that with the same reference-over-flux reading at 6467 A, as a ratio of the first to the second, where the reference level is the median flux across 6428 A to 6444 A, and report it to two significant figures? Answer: 1.3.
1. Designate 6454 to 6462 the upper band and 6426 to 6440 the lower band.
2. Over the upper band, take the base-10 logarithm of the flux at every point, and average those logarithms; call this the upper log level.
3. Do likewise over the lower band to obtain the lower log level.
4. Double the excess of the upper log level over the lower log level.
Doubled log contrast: -0.02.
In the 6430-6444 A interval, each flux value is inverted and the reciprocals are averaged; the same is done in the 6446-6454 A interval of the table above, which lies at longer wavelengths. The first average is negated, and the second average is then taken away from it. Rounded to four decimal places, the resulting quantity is -0.0950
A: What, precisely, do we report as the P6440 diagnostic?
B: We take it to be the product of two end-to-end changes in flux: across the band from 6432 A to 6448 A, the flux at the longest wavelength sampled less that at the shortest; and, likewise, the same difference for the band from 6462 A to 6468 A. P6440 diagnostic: -24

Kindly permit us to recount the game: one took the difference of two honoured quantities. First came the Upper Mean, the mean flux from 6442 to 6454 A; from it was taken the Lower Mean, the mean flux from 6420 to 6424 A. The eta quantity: -1.4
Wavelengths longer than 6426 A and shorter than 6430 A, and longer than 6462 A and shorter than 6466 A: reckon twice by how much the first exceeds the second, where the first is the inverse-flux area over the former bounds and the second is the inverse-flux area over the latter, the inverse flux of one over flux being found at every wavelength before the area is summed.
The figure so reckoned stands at 0.01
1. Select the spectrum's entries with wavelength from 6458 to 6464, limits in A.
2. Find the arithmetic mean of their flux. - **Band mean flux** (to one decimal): 21.8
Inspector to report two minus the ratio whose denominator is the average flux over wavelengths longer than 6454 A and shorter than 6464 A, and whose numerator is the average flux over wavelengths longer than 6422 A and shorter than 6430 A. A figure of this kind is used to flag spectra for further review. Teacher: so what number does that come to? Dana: 1.01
